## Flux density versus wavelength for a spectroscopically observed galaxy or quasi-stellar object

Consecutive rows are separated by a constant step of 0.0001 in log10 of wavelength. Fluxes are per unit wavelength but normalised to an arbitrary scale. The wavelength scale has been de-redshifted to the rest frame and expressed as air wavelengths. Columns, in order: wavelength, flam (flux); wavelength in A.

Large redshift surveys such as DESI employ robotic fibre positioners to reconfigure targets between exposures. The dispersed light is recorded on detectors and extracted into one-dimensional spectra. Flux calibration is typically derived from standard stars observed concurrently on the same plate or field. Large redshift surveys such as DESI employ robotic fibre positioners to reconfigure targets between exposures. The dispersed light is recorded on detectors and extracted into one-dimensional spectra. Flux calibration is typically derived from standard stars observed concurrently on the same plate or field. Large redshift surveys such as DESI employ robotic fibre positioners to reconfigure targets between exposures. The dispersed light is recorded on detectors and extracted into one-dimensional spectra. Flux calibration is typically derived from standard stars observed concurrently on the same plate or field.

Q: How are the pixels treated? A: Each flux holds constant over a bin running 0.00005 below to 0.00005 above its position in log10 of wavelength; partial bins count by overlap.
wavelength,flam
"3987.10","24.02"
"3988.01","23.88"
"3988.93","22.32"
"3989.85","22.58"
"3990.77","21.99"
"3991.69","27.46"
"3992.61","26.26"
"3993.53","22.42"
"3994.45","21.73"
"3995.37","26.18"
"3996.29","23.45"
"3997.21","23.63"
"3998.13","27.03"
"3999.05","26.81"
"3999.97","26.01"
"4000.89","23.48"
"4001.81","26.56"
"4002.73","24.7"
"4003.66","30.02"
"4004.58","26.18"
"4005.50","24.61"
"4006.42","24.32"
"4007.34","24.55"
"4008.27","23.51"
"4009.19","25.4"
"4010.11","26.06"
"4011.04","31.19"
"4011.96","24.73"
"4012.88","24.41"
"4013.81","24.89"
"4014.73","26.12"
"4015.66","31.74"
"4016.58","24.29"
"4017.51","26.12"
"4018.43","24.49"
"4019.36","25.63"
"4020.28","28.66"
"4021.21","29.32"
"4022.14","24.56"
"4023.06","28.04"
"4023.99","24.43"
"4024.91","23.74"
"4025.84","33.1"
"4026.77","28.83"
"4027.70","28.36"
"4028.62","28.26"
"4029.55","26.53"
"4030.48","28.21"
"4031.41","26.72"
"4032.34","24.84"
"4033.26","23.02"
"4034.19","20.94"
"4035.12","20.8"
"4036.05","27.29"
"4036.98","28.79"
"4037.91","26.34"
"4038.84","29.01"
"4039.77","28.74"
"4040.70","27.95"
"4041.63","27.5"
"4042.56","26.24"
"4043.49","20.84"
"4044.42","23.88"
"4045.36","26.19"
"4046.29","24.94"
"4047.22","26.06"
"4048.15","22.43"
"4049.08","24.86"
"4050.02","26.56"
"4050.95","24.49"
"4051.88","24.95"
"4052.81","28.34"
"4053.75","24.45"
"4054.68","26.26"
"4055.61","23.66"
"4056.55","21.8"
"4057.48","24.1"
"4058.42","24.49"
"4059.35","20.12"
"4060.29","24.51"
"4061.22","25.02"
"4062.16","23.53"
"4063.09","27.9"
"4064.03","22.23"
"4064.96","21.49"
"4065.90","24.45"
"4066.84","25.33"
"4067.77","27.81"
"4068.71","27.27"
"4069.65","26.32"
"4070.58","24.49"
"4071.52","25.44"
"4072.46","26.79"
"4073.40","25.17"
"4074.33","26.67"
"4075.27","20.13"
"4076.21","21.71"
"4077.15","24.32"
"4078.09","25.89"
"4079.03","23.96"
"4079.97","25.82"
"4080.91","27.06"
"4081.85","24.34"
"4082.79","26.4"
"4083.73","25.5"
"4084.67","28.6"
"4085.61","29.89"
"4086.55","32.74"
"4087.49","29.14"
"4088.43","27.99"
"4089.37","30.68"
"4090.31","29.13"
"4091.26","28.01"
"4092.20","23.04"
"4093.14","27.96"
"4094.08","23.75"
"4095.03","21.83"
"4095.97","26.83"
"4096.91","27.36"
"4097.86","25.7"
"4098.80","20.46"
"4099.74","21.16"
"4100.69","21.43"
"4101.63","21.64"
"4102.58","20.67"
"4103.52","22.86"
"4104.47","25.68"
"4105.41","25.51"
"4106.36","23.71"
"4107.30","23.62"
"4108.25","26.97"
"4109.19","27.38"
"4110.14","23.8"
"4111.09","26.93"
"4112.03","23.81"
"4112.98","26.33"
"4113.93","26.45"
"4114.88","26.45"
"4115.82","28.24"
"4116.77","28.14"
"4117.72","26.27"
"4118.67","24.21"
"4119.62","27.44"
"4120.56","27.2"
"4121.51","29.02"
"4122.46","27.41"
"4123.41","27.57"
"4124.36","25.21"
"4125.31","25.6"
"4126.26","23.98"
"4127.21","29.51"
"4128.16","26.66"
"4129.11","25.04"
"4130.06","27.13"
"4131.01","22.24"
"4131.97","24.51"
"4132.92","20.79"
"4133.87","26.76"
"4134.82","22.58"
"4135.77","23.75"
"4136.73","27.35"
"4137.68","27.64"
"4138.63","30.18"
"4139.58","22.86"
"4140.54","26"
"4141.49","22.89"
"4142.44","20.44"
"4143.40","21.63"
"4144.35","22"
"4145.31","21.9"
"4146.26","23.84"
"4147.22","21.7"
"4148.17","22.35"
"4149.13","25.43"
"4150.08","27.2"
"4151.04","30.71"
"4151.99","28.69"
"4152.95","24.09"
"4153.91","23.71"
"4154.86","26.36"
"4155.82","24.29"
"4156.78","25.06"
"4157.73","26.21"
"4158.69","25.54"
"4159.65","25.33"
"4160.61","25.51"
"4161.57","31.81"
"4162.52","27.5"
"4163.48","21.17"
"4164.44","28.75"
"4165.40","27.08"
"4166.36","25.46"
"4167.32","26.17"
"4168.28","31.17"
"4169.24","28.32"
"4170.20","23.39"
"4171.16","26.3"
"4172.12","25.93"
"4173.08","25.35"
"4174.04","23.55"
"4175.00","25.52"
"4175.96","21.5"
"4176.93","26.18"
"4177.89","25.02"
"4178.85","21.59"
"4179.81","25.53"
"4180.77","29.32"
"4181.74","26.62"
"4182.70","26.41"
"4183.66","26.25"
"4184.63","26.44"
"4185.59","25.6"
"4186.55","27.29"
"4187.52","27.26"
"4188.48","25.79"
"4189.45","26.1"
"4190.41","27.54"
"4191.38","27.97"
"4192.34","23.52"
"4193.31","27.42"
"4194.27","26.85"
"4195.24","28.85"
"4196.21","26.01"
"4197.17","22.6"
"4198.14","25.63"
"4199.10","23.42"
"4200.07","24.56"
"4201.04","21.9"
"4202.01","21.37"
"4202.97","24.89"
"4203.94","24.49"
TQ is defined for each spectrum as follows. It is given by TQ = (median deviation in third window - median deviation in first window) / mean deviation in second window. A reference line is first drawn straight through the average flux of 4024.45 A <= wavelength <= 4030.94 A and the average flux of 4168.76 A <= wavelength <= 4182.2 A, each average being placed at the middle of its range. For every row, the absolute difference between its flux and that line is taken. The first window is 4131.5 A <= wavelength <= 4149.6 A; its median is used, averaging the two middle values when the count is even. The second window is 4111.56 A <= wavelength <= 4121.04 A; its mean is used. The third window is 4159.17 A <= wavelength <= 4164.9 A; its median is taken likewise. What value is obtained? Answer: -0.5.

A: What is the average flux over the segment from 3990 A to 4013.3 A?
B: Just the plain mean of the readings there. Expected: 25.3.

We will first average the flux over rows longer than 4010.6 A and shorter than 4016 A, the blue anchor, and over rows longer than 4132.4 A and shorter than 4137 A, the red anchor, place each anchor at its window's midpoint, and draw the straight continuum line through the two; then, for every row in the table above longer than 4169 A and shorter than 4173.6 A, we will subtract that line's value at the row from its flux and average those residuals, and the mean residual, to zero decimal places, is 2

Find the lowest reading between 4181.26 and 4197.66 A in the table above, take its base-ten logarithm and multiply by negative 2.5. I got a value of -3.39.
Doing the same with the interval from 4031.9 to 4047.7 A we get -3.30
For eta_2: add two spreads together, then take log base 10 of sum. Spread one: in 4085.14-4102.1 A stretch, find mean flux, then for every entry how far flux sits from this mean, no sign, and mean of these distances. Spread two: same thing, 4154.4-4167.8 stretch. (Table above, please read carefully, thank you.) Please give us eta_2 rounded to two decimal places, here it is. 0.68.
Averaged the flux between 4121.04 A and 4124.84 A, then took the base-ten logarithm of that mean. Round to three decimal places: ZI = 1.436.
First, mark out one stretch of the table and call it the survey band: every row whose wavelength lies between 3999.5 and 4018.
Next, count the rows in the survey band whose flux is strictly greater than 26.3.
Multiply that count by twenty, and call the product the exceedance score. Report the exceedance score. 80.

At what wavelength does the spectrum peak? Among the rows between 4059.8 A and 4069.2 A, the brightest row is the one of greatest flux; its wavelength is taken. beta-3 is 4063.09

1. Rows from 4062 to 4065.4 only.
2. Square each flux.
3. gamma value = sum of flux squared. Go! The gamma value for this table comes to 2288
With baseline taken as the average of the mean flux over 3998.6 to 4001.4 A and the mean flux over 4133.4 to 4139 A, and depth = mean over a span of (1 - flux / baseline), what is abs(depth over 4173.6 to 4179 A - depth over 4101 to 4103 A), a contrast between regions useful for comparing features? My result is 0.11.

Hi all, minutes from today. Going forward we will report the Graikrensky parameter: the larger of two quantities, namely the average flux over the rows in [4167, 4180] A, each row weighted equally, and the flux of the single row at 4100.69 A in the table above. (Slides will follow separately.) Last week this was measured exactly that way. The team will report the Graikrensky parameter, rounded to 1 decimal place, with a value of 25.4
